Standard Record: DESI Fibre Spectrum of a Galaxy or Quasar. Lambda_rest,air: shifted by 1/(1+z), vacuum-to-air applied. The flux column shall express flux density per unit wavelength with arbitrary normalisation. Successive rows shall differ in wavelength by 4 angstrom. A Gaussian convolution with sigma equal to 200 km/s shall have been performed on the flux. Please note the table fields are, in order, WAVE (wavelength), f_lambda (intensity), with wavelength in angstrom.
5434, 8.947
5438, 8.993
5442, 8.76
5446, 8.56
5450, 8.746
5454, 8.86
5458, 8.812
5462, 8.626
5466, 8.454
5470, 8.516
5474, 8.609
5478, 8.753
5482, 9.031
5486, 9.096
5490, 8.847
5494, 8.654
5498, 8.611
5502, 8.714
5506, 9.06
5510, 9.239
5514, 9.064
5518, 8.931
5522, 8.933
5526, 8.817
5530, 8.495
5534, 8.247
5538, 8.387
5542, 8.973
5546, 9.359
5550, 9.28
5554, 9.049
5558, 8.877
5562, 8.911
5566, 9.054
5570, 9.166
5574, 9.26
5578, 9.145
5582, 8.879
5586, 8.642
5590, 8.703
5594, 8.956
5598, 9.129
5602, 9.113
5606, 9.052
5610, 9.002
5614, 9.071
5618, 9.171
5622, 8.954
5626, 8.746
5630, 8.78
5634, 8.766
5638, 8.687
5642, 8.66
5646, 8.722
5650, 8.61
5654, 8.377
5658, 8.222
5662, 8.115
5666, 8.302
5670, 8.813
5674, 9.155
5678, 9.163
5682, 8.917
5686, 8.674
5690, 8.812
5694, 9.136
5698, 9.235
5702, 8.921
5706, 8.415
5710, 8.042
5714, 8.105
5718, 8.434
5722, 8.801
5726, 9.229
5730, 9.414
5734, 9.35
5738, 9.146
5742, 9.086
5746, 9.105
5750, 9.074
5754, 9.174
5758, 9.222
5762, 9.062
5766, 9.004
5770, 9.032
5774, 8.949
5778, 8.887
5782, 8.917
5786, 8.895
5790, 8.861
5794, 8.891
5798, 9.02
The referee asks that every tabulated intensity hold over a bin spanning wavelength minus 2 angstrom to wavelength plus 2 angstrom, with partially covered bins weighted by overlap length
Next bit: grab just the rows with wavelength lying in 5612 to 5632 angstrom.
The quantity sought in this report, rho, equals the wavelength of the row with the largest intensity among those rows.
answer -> 5618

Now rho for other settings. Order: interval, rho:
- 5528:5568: 5546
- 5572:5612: 5574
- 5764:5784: 5770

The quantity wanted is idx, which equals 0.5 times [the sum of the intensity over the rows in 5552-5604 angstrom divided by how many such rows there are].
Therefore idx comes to 4.50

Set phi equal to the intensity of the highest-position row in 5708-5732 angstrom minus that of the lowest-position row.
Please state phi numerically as 1.37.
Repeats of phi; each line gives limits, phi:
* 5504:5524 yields -0.13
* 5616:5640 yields -0.48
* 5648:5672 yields 0.20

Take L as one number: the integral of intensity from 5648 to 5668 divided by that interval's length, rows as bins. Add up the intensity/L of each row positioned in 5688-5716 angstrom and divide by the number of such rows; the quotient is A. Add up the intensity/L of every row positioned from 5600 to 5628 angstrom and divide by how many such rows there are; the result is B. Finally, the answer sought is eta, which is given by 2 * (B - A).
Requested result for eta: 0.084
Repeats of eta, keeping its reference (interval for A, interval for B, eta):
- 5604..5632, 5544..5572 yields 0.032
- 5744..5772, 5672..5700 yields -0.020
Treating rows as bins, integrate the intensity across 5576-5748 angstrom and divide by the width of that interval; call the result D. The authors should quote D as 8.83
